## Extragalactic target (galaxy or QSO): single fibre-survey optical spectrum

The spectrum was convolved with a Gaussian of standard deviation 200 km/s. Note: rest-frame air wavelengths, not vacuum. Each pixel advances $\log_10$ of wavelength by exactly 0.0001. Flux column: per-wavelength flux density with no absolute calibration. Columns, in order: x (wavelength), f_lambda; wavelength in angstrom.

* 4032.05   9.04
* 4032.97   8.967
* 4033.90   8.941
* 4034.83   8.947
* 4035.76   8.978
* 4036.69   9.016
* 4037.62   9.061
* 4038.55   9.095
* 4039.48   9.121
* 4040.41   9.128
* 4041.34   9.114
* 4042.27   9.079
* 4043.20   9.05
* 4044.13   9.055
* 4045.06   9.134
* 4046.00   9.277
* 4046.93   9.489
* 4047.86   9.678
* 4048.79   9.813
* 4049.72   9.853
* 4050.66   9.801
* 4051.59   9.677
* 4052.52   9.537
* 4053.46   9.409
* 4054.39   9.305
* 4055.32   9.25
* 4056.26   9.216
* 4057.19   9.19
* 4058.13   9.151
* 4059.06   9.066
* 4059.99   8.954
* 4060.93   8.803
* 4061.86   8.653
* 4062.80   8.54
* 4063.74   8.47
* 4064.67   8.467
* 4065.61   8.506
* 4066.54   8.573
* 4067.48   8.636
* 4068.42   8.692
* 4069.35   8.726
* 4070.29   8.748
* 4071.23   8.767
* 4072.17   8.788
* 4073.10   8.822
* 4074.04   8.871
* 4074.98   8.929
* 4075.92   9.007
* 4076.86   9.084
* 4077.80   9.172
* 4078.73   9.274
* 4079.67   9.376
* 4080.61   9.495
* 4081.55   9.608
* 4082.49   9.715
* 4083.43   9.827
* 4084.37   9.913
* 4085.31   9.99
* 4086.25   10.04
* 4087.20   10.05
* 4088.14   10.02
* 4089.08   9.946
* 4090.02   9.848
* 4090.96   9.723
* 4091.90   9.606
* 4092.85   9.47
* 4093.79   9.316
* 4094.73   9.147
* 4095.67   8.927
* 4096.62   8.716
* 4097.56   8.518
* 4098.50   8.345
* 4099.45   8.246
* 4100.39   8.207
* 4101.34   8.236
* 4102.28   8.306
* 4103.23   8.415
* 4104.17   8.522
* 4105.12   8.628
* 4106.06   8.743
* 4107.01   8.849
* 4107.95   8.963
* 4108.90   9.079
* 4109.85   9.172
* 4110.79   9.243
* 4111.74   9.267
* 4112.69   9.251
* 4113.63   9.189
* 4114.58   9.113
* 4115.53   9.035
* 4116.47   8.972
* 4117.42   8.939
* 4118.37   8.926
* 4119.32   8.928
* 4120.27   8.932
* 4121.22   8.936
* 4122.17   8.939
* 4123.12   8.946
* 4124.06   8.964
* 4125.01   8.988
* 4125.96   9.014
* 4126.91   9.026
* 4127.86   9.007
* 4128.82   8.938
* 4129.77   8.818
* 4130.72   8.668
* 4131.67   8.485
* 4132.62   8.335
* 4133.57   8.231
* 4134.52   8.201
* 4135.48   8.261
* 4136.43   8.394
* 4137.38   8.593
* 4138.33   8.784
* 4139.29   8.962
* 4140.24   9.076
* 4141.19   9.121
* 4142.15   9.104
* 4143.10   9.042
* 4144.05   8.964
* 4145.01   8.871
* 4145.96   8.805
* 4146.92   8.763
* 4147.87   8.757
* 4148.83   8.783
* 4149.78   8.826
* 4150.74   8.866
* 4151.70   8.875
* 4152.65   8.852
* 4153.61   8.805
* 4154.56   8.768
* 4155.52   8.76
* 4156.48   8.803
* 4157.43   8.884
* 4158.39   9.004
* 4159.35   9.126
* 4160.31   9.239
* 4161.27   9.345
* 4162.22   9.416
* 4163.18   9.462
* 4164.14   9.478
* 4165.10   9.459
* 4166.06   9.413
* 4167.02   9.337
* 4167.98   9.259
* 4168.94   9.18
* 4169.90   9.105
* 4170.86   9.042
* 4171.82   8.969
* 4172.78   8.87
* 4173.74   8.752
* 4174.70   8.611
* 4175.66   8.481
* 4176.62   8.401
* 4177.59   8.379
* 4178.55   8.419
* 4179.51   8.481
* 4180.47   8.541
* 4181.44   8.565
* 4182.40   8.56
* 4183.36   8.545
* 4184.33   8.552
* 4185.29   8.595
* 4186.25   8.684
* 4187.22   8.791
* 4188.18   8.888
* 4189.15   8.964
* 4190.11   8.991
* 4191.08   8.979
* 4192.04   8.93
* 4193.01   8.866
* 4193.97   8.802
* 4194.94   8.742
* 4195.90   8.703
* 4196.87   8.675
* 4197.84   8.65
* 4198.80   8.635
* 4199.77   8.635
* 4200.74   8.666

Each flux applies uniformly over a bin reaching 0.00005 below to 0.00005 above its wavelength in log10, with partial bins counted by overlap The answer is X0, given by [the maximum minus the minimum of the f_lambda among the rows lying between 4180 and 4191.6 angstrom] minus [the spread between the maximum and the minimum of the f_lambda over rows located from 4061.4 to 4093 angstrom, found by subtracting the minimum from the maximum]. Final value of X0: -1.1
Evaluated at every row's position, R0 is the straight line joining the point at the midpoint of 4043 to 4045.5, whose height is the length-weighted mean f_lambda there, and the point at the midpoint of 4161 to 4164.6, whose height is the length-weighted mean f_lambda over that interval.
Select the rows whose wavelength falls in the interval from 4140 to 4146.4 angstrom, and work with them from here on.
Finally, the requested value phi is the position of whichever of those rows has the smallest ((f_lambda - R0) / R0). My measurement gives 4145.96 angstrom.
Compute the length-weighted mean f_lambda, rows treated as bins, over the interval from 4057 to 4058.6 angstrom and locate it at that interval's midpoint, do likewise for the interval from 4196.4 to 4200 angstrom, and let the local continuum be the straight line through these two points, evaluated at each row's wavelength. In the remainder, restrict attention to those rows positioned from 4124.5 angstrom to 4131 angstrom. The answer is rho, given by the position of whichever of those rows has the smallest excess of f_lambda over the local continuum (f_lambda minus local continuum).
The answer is 4130.72 angstrom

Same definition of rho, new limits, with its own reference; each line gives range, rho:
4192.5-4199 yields 4198.80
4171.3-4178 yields 4177.59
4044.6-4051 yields 4045.06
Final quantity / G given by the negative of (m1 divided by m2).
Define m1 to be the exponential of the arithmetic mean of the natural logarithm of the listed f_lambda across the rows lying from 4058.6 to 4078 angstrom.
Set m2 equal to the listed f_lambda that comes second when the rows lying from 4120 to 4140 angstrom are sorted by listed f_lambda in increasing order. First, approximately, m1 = 8.77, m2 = 8.231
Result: -1.07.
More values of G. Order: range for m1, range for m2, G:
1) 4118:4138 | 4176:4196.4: -1.04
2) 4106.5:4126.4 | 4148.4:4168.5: -1.03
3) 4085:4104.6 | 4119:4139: -1.11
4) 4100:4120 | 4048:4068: -1.04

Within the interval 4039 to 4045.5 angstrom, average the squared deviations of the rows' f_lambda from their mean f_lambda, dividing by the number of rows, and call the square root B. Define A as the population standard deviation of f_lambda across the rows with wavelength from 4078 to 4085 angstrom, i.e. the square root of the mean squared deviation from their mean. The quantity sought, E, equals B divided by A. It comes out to 0.15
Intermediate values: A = 0.217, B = 0.03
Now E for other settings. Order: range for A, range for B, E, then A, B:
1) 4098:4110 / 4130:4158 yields 0.78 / 0.325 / 0.25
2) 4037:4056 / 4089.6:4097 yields 1.32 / 0.280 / 0.37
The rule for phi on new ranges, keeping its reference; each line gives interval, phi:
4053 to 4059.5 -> 4059.06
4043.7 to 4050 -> 4044.13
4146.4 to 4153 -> 4147.87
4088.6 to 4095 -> 4094.73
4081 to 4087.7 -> 4081.55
